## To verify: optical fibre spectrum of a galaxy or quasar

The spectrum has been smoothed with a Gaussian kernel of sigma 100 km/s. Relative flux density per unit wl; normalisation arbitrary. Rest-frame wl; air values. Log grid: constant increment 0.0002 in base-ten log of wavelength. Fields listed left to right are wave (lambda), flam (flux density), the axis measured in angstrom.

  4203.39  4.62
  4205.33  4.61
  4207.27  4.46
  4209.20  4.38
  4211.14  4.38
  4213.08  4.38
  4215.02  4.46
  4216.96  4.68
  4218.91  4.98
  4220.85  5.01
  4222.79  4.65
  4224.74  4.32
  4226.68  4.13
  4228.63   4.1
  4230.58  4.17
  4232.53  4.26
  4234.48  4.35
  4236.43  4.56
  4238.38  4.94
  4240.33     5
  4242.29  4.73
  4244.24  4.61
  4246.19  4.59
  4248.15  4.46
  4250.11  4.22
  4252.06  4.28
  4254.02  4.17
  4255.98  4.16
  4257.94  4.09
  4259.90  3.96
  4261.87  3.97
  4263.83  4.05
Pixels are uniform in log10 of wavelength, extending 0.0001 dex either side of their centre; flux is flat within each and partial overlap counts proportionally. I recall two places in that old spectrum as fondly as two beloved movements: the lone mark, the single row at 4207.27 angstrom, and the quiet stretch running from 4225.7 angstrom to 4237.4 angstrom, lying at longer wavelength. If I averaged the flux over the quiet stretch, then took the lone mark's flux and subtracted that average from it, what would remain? 0.20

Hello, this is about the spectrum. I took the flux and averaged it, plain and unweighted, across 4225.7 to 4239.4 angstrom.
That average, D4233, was 4.36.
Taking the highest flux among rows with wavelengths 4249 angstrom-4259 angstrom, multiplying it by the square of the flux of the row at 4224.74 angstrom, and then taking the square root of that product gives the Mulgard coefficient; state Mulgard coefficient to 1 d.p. 8.9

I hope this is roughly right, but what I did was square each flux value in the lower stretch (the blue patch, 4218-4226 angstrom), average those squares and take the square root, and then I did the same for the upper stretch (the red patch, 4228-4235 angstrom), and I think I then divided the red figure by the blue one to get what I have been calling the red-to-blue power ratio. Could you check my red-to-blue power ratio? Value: 0.89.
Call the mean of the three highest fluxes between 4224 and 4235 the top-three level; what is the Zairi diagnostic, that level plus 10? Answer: 14.3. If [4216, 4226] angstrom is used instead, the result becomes 14.9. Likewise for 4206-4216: 14.4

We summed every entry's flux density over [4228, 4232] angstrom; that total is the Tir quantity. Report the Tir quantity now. 8.3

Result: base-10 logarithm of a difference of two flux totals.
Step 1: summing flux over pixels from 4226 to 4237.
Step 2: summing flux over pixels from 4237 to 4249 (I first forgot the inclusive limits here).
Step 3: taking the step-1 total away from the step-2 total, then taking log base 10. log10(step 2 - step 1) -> 0.44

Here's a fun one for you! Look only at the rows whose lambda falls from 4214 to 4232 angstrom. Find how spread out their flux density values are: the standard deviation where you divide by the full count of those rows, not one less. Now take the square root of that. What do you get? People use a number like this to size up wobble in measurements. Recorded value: 0.58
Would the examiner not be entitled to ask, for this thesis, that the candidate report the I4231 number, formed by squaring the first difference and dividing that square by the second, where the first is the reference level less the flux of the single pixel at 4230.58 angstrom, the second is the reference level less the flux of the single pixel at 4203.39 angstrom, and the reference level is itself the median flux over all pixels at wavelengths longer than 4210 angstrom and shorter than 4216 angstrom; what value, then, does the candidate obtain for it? -0.18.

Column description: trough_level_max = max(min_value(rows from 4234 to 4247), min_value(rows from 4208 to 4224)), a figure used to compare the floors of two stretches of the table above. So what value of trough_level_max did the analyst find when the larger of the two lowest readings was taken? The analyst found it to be 4.38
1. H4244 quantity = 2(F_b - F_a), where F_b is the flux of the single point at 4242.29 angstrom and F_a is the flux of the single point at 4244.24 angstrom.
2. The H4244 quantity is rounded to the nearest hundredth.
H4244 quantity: 0.24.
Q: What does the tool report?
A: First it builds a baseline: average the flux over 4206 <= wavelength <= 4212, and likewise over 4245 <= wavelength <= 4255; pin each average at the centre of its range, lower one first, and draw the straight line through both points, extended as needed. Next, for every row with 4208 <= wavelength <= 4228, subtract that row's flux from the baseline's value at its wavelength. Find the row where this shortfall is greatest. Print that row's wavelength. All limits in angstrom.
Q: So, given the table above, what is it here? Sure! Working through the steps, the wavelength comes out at 4226.68 angstrom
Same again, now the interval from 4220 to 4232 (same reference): 4228.63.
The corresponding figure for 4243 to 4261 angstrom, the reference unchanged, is 4259.90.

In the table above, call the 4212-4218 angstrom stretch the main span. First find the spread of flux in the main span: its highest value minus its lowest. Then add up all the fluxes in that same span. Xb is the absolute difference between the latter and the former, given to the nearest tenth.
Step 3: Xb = 13.2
